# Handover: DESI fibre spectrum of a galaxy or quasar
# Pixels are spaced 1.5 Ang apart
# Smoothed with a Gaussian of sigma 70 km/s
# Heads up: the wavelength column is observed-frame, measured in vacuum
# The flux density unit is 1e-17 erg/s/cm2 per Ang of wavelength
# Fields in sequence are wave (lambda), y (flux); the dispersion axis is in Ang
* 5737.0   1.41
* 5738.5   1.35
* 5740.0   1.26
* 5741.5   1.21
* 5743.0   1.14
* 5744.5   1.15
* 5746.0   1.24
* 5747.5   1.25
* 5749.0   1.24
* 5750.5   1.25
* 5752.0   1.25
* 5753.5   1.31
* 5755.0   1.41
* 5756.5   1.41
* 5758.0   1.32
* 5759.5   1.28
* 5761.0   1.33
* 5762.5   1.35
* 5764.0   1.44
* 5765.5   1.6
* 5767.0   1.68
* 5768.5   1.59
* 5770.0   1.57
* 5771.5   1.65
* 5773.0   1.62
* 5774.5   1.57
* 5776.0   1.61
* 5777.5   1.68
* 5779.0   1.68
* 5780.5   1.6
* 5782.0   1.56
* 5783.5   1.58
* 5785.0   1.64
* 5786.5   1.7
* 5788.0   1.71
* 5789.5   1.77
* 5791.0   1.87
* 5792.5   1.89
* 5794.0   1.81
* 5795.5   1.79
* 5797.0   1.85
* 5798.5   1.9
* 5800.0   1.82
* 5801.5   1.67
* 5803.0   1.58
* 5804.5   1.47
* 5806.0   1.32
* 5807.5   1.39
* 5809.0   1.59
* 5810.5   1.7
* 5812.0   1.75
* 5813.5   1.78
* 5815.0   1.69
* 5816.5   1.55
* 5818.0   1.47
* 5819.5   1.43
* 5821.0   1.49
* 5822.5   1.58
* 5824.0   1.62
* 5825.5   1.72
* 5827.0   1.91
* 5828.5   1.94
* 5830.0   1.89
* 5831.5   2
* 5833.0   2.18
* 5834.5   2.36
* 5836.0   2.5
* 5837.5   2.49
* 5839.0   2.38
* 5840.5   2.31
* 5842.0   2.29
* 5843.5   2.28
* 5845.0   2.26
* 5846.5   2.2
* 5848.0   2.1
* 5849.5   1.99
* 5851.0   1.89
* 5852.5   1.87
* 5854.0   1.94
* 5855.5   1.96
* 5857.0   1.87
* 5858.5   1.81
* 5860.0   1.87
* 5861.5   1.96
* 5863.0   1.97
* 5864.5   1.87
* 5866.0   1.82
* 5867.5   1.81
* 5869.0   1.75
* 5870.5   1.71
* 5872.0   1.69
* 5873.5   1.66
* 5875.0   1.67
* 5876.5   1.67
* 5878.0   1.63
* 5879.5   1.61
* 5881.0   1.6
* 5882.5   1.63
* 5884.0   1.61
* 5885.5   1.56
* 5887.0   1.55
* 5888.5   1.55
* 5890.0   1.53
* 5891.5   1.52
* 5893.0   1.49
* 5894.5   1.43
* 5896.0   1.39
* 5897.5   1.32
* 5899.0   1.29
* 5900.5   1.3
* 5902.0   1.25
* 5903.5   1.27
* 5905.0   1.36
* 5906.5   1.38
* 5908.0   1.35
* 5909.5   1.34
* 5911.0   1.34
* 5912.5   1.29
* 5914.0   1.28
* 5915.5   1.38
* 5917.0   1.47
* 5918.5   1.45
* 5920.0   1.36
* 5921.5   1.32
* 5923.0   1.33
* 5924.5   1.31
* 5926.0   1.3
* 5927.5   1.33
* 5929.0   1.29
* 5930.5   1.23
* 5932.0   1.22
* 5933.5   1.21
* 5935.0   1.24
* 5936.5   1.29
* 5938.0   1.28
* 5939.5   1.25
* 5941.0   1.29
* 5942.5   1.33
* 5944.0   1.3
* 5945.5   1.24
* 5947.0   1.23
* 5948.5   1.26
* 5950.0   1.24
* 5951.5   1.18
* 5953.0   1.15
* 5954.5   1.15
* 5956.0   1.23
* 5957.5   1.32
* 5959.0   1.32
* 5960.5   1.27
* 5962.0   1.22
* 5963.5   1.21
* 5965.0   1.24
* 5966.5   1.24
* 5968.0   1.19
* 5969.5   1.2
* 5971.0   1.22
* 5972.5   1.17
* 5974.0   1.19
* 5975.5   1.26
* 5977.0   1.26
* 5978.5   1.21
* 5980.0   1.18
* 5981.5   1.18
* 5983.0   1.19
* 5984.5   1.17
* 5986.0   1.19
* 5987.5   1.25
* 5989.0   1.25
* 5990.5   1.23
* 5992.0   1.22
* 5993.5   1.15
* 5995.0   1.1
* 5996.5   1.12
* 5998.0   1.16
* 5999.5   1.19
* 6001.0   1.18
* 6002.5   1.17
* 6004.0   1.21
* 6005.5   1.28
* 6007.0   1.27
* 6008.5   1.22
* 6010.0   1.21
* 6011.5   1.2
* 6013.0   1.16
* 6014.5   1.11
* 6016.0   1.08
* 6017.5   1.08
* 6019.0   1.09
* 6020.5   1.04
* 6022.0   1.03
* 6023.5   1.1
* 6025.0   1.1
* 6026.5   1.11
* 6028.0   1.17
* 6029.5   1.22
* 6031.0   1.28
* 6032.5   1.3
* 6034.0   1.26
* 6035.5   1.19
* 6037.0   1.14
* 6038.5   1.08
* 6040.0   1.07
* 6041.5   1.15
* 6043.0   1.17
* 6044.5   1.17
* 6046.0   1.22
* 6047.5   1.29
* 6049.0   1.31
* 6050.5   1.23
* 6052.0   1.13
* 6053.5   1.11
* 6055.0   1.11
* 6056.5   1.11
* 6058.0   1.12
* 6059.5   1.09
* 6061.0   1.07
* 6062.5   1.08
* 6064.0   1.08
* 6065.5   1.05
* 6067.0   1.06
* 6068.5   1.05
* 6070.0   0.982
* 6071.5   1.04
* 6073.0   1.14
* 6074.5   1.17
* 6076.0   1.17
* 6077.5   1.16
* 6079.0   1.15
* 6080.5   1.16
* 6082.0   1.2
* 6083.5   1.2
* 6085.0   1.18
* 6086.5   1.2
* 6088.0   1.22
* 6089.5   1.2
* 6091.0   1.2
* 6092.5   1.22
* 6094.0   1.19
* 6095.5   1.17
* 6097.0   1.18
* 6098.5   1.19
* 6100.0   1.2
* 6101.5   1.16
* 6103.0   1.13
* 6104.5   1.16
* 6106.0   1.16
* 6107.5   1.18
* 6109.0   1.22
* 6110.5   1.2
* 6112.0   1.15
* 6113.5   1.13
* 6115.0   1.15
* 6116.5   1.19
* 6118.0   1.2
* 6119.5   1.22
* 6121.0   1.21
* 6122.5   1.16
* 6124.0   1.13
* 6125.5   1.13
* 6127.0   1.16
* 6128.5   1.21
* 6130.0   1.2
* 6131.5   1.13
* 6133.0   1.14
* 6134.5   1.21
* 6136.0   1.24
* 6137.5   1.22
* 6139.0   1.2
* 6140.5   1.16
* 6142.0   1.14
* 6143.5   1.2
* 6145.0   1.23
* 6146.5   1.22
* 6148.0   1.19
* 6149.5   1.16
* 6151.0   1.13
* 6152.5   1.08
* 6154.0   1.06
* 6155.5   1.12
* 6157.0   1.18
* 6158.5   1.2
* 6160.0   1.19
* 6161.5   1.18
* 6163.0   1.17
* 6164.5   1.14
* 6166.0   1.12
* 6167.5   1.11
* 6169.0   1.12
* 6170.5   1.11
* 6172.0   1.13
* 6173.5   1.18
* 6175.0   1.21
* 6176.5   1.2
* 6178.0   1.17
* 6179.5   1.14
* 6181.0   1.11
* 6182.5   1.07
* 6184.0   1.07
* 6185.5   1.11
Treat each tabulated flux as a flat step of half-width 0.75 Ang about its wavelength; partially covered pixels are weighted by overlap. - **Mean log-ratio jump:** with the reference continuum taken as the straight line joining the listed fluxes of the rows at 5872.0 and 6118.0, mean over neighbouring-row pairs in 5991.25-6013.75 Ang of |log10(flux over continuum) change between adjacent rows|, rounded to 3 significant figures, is 0.0118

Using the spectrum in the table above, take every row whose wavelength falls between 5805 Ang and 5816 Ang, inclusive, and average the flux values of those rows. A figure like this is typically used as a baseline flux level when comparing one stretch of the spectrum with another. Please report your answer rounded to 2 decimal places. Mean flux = 1.60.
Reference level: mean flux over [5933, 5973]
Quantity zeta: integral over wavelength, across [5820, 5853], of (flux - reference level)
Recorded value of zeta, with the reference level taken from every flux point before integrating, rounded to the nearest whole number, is 27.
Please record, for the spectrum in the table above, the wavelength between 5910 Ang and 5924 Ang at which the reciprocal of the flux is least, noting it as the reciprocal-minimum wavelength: 5917.0 Ang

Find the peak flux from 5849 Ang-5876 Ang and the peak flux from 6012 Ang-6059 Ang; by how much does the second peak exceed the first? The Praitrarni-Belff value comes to -0.7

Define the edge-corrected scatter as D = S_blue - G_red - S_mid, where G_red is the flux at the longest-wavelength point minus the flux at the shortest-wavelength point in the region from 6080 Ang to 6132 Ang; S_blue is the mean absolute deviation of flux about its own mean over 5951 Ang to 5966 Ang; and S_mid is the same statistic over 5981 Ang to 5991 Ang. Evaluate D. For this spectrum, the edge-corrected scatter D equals 0.05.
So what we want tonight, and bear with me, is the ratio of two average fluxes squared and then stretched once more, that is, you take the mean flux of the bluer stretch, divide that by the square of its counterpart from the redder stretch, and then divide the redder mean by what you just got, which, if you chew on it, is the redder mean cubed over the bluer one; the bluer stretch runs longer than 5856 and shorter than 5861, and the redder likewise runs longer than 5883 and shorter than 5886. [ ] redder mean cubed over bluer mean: 2.2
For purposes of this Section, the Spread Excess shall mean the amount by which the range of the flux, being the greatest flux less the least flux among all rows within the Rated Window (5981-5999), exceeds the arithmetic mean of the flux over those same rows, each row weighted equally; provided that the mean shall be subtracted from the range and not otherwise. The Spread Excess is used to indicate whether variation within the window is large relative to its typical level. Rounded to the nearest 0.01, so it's -1.03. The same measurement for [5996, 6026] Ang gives -0.90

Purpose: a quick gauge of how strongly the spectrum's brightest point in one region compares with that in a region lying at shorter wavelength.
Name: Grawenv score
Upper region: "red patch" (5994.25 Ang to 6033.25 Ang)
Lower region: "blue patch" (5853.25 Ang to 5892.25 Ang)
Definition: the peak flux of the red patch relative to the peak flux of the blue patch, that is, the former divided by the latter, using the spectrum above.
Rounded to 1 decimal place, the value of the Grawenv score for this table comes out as 0.7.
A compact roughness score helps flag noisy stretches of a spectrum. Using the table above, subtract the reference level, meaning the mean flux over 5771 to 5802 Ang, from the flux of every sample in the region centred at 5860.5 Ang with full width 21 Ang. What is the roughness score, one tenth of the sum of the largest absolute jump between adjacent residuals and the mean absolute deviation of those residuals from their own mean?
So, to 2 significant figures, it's 0.016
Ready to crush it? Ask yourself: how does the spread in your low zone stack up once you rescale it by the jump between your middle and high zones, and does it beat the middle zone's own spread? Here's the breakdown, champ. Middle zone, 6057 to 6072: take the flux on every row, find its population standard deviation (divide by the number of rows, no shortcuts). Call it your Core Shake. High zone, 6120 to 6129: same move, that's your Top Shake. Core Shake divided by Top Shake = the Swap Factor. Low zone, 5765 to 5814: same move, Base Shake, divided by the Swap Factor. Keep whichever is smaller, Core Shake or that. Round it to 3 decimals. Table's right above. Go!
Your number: 0.035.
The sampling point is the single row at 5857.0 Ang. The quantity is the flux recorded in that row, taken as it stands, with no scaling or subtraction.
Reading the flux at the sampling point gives 1.87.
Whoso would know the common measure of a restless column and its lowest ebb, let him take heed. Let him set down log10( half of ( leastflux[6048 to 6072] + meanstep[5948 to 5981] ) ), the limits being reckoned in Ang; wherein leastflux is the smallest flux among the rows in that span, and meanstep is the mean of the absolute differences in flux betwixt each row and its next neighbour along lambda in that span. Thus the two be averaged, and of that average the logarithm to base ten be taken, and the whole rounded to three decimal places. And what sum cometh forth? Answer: -0.294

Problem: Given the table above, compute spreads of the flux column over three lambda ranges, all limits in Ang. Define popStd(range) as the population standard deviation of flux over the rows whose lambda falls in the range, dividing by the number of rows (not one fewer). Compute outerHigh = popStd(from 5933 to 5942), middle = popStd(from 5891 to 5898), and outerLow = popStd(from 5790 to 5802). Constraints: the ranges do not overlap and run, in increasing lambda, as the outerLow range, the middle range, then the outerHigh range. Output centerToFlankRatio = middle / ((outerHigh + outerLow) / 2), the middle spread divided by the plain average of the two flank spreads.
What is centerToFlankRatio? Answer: 1.4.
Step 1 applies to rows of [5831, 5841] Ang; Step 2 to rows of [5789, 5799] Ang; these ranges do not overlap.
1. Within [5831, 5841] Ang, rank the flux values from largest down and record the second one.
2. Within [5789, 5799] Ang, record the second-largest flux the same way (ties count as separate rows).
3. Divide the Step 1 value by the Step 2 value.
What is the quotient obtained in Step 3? 1.32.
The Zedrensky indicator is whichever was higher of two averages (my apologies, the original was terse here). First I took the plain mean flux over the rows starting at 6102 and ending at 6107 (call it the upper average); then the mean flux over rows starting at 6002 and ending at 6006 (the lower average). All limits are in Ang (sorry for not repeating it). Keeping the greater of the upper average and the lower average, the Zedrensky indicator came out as 1.22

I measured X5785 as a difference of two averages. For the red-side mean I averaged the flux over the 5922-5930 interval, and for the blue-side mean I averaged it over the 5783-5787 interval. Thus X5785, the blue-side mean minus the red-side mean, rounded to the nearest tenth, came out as 0.3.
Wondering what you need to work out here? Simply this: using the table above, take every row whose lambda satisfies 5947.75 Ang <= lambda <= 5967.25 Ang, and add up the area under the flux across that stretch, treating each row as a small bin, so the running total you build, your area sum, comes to 24.0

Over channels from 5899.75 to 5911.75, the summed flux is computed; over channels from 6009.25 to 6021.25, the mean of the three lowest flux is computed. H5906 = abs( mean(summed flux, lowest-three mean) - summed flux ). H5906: 4.8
